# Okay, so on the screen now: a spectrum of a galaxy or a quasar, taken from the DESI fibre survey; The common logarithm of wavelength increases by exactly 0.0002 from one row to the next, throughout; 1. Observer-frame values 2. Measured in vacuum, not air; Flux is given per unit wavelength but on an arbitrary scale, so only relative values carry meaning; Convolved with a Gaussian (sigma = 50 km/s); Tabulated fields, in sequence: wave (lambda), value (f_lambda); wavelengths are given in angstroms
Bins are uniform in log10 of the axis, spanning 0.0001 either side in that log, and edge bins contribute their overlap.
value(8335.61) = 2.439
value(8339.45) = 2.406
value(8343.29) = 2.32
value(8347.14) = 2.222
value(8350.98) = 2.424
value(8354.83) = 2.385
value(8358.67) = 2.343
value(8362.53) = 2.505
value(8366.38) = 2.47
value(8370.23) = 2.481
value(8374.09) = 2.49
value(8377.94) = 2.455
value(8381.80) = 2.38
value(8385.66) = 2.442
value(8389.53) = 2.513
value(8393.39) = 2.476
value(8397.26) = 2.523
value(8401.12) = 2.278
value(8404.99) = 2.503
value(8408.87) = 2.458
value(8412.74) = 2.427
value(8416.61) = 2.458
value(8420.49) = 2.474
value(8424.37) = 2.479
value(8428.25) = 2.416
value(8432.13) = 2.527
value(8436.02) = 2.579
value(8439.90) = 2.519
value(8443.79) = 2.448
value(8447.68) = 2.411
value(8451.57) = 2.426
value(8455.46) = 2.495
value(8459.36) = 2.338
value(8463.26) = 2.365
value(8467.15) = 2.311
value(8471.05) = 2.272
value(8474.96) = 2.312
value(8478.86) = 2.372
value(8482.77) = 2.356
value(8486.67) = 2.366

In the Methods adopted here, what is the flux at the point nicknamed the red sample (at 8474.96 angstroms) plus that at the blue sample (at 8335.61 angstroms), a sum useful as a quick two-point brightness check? 4.75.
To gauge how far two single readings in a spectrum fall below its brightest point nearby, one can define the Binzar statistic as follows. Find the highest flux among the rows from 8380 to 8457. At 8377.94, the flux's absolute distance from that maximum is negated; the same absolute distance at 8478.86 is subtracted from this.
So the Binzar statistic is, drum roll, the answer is -0.33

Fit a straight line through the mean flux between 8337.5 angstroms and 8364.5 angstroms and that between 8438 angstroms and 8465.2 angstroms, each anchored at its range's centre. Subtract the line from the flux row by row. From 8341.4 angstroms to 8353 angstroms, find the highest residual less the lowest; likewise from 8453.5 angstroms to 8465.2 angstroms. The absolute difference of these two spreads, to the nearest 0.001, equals 0.041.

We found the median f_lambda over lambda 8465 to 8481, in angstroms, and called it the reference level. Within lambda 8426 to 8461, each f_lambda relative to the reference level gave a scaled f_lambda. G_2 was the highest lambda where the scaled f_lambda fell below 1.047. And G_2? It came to 8459.36 angstroms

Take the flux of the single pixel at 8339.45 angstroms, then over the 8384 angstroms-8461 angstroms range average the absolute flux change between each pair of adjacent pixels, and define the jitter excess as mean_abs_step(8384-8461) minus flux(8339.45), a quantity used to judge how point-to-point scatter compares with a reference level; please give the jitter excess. -2.33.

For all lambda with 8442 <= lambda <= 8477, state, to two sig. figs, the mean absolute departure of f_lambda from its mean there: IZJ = 0.062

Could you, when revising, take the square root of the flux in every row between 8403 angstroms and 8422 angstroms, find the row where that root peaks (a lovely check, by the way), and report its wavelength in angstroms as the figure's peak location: 8404.99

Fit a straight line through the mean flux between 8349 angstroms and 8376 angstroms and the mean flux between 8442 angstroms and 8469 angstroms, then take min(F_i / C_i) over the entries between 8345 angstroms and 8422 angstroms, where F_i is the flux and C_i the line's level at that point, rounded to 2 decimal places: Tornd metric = 0.91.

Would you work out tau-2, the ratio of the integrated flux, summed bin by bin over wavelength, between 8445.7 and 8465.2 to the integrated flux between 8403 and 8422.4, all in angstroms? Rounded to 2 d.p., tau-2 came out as 0.98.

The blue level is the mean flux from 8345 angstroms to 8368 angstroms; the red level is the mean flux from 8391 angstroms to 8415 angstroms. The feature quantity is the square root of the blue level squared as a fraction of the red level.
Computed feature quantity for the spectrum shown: 1.53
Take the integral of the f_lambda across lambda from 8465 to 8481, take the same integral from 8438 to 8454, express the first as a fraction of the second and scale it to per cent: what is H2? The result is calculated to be 95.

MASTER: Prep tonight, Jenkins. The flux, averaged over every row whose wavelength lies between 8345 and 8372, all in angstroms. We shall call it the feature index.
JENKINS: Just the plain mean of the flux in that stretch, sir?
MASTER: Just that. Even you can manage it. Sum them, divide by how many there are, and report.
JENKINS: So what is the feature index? 2.40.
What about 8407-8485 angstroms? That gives 2.42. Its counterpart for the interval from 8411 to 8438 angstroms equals 2.48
